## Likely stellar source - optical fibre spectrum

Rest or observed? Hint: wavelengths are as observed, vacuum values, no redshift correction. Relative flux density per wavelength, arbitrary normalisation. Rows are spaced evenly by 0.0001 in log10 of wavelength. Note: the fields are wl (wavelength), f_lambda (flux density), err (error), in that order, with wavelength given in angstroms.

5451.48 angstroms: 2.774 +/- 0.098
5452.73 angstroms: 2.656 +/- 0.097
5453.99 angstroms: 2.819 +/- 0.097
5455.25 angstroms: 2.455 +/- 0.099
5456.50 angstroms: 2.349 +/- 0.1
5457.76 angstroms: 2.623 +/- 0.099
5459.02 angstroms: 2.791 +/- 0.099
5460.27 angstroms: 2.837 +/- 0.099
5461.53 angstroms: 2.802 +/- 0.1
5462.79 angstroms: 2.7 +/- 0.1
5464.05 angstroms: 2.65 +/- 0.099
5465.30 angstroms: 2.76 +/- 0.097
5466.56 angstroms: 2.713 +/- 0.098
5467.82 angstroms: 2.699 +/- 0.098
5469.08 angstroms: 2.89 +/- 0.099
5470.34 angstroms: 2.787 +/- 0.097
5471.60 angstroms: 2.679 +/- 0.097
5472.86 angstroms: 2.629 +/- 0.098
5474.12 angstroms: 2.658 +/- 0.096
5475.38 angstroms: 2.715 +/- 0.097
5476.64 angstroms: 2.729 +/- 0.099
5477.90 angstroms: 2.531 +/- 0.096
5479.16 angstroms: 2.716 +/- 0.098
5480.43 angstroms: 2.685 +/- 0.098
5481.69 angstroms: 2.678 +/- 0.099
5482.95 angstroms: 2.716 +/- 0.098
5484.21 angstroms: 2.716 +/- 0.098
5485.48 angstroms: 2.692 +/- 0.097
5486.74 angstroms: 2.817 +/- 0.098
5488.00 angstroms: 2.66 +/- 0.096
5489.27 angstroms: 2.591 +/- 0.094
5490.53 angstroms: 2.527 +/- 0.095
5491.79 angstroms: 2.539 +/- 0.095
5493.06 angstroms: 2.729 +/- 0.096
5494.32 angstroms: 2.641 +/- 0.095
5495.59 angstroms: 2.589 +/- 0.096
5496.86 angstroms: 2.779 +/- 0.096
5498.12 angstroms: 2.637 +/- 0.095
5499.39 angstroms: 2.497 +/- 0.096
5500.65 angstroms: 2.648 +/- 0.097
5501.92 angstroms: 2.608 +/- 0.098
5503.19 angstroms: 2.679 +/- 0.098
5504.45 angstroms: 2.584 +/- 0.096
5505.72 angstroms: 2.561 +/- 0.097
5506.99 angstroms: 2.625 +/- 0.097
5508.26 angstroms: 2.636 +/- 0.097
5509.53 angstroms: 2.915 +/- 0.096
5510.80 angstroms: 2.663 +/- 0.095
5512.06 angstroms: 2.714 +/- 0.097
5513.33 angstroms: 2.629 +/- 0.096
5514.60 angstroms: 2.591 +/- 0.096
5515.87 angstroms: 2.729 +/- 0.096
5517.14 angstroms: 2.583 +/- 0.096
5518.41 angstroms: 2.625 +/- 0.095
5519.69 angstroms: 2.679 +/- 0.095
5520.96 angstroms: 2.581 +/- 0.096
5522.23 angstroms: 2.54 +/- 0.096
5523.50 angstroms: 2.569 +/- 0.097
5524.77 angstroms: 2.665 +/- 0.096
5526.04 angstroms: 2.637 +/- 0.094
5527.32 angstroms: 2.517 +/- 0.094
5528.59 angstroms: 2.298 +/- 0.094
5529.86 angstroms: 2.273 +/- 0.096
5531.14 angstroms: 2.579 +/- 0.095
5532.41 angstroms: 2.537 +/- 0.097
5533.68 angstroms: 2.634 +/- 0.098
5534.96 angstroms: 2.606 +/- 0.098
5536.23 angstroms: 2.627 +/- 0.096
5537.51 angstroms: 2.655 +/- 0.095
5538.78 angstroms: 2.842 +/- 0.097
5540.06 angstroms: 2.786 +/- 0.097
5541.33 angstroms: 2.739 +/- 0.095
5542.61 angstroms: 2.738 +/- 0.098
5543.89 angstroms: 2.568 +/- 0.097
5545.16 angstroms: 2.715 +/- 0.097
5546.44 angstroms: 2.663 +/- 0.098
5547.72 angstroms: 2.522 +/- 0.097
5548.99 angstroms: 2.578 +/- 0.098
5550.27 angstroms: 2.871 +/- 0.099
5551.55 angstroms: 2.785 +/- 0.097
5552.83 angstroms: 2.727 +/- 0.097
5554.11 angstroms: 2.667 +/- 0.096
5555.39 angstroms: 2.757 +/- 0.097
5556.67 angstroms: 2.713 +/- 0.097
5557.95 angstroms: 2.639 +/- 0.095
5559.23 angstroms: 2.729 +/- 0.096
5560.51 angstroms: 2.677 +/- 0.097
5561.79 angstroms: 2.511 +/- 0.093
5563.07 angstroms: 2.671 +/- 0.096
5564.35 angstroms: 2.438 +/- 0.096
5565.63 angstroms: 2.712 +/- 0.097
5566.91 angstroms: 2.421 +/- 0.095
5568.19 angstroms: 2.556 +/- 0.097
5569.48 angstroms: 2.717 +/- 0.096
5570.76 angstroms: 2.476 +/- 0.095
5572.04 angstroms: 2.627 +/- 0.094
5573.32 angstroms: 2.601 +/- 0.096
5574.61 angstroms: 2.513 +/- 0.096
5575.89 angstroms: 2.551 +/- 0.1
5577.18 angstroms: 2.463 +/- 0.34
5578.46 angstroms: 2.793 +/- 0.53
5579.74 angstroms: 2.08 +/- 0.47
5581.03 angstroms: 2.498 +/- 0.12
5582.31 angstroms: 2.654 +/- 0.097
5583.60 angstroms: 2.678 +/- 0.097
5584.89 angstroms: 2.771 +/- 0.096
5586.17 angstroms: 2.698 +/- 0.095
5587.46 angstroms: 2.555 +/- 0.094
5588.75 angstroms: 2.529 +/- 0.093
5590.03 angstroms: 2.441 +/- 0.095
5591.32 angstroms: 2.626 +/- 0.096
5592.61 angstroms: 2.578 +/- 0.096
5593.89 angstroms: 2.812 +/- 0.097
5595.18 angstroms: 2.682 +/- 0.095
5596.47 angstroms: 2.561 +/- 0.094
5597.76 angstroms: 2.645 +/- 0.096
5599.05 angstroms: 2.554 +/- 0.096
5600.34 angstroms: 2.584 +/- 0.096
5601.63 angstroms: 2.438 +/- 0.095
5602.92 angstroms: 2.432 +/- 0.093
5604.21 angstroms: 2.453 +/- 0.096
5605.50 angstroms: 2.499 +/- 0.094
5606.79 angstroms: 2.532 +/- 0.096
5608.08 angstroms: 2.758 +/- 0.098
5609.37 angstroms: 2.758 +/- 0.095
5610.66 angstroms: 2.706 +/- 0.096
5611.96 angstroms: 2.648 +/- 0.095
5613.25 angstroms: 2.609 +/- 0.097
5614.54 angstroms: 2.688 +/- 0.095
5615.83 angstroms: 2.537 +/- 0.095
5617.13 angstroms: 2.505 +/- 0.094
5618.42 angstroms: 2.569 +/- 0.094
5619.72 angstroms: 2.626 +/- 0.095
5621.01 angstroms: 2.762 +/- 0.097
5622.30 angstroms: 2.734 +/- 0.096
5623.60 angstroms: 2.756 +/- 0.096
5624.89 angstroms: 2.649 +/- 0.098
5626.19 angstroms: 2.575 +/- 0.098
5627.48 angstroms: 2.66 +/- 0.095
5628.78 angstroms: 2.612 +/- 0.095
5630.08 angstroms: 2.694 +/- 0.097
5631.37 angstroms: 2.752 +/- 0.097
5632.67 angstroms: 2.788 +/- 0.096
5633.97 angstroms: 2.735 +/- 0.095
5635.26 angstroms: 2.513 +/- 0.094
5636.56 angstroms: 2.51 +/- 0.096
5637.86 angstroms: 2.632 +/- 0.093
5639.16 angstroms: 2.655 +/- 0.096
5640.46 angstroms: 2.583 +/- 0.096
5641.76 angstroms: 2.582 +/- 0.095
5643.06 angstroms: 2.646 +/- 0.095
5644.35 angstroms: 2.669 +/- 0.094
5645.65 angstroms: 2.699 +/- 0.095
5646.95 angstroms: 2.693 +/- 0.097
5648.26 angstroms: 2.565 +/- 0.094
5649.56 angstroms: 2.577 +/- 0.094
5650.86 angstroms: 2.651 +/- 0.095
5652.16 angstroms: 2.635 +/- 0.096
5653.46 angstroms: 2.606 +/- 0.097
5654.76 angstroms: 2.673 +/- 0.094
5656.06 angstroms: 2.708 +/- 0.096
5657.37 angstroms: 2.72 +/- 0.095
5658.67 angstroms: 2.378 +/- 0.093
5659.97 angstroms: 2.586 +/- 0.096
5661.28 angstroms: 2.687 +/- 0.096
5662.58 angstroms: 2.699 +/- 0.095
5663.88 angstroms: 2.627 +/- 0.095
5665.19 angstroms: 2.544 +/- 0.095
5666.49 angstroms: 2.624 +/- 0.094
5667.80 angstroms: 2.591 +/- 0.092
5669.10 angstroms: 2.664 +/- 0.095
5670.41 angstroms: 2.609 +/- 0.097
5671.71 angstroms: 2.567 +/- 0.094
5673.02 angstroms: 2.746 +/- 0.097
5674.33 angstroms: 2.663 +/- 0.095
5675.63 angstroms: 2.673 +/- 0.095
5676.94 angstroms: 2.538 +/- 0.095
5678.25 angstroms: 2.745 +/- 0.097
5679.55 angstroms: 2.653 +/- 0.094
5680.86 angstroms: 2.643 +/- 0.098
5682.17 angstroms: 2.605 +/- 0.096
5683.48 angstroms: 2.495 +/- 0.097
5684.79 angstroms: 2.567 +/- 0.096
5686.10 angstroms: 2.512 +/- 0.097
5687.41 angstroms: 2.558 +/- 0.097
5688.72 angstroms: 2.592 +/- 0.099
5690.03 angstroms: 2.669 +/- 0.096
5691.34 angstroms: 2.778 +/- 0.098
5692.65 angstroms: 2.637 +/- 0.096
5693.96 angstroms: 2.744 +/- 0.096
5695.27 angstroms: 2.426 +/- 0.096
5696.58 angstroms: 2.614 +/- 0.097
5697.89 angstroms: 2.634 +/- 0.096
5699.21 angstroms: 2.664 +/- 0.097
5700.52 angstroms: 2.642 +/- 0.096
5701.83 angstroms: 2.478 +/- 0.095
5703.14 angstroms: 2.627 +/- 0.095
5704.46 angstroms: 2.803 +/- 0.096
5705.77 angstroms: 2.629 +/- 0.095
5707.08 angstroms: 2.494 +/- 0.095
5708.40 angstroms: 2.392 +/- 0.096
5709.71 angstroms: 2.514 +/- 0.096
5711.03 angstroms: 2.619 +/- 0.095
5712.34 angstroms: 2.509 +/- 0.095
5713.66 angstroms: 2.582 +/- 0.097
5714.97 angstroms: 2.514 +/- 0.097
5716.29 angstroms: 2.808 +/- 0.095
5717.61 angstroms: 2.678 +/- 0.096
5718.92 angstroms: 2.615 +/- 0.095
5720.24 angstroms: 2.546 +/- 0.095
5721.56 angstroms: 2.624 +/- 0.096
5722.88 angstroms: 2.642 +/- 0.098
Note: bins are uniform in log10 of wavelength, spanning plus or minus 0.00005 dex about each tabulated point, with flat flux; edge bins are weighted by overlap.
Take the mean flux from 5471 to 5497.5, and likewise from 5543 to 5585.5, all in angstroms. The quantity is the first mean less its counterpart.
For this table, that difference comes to 0.05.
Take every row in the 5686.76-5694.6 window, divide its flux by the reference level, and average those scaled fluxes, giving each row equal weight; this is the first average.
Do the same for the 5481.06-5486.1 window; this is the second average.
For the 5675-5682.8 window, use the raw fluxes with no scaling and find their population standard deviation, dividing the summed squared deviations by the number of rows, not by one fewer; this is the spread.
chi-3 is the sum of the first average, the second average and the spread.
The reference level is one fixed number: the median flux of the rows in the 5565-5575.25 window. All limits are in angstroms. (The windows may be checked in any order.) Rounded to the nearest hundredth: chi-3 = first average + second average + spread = 2.14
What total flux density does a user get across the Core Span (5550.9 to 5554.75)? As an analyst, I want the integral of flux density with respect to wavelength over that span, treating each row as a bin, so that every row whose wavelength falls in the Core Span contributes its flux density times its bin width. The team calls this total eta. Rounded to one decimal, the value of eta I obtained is 10.5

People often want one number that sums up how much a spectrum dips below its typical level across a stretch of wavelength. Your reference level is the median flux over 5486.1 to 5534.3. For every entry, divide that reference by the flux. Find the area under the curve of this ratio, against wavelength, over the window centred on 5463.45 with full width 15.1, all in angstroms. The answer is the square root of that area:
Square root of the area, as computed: 3.82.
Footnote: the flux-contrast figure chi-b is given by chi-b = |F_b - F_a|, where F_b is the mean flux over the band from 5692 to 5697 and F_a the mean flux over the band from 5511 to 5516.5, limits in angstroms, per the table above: 0.06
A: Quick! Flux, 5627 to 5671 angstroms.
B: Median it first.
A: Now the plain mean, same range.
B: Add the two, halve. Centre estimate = 2.64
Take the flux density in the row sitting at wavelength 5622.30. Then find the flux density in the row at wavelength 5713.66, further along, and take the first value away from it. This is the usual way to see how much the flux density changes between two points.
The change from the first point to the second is -0.15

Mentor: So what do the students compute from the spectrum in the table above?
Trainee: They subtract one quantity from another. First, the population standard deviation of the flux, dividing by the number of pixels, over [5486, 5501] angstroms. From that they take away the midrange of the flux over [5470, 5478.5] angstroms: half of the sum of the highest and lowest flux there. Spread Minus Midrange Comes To -2.56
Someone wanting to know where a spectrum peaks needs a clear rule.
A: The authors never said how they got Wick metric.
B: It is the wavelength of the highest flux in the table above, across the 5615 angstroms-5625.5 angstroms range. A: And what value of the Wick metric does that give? 5621.01 angstroms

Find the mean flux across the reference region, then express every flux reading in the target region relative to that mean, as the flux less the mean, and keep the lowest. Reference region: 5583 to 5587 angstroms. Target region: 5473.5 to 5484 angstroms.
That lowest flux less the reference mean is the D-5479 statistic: -0.18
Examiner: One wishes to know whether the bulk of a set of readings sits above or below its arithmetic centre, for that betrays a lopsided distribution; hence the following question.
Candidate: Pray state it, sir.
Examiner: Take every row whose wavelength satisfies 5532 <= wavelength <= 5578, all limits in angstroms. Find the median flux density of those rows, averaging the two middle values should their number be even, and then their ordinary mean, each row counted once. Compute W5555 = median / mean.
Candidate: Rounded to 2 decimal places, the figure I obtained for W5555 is 1.00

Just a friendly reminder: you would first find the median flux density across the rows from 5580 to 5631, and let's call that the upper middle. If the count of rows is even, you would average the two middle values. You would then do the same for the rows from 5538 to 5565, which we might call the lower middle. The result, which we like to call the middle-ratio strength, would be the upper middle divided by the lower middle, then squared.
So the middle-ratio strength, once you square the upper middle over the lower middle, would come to 0.94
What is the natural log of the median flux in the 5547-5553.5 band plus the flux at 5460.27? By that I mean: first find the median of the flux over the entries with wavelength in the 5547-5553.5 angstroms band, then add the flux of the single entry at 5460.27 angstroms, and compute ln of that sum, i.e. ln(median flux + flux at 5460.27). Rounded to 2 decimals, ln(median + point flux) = 1.72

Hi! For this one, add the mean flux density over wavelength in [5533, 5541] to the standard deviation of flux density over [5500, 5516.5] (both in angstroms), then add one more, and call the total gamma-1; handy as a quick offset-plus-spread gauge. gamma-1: 3.78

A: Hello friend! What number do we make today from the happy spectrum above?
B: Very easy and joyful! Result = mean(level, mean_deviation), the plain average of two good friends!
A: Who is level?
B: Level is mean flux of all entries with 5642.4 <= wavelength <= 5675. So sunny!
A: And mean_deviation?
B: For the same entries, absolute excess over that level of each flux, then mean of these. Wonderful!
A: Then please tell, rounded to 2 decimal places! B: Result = 1.34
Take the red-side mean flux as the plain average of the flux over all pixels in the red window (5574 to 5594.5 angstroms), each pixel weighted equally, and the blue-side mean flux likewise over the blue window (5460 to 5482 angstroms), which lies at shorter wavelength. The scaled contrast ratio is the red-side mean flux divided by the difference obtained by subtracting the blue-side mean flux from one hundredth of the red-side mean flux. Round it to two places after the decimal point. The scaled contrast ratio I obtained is -0.96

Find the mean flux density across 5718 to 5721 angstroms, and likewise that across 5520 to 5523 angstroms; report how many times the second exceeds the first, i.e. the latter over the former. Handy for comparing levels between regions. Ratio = 0.99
